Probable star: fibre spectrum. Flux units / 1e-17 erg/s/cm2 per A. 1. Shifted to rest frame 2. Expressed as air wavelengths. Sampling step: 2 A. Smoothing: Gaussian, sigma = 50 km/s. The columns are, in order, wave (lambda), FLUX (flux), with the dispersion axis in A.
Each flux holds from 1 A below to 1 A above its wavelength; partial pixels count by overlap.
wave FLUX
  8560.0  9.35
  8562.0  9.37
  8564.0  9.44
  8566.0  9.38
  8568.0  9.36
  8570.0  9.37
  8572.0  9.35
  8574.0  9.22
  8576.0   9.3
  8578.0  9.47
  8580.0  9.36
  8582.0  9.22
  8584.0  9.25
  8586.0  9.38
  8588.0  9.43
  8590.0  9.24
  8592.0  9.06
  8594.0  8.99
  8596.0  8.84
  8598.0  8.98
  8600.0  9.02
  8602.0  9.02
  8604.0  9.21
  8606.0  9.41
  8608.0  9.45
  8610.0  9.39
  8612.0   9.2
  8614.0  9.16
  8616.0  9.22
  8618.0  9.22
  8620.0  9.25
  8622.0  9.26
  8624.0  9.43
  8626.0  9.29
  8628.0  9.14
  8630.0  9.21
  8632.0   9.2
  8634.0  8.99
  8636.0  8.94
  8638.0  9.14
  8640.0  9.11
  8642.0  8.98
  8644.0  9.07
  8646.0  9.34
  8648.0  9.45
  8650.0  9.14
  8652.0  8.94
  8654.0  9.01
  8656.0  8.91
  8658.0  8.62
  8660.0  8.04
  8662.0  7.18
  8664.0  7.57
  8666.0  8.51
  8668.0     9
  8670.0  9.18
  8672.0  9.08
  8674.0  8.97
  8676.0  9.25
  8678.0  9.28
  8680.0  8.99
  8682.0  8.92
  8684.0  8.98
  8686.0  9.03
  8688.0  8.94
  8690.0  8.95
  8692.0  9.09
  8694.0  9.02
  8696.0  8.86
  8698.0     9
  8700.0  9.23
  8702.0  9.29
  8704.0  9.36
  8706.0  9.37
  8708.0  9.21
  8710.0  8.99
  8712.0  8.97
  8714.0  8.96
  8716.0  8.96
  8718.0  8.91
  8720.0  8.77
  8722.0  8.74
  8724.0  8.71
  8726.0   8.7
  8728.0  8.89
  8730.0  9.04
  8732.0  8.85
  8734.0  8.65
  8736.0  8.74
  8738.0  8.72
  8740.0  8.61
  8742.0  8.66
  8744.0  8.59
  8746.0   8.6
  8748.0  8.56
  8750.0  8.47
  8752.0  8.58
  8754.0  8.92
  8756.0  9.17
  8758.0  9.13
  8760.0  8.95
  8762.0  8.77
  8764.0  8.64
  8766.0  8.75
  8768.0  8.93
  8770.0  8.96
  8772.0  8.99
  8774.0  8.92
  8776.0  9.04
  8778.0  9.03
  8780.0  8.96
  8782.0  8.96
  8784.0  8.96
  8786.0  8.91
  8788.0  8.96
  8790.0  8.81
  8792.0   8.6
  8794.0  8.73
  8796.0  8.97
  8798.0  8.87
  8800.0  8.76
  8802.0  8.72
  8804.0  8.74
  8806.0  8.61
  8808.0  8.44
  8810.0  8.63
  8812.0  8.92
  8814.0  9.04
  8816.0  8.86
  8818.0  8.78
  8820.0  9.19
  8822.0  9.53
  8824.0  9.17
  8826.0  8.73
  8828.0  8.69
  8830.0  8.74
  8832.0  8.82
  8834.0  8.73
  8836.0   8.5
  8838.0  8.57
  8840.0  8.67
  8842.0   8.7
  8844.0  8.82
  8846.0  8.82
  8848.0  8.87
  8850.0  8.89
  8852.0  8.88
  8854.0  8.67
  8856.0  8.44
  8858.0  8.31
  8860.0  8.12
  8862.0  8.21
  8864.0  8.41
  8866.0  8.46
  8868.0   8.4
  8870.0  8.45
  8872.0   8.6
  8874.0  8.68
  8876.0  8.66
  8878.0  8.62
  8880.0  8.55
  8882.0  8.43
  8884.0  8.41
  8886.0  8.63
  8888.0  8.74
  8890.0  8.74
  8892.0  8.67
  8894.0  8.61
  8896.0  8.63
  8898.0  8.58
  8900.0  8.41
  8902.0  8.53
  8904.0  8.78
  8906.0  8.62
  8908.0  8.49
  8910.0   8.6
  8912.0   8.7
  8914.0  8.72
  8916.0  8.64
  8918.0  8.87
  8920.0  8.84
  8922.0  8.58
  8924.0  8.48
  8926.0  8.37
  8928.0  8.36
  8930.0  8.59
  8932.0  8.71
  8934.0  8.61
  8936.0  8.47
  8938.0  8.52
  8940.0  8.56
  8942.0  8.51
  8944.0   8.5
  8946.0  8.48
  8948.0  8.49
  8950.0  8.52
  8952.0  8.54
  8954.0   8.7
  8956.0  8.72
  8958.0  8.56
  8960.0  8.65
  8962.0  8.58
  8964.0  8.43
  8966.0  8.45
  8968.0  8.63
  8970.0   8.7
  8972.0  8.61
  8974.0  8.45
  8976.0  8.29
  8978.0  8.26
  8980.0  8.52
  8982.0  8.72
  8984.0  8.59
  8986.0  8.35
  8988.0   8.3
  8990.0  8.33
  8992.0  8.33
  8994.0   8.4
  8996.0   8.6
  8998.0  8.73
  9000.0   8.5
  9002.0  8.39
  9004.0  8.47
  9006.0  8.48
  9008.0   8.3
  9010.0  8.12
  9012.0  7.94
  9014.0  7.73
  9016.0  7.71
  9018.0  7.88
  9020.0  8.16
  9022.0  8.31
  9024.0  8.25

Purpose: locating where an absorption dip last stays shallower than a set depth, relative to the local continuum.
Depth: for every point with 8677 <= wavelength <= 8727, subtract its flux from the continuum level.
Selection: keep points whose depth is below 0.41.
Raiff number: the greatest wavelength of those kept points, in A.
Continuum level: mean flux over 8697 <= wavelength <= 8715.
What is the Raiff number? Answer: 8720.0 A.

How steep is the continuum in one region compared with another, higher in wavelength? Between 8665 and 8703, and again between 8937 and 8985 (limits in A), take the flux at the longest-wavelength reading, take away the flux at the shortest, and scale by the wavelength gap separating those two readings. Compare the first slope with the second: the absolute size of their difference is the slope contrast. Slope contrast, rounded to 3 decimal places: 0.020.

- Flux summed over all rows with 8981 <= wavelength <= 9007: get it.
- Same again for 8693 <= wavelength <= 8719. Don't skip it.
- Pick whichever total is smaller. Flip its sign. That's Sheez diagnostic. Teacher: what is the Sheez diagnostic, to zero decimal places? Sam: -110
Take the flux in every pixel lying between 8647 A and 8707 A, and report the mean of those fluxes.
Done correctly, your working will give 8.91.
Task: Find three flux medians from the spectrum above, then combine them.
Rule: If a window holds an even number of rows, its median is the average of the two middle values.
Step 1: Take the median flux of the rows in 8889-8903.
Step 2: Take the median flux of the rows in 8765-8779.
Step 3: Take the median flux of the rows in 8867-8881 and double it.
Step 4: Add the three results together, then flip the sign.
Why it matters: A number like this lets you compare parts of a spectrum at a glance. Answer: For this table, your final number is -34.8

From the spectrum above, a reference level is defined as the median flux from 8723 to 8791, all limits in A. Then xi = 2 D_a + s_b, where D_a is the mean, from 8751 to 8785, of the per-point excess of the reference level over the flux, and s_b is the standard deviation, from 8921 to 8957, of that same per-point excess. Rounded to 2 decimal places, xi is 0.00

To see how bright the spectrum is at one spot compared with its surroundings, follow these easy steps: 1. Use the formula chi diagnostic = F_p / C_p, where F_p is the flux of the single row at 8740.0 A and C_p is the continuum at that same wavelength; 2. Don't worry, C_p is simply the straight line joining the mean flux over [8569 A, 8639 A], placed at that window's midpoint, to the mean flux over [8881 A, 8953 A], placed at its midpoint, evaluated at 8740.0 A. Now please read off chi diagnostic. 0.96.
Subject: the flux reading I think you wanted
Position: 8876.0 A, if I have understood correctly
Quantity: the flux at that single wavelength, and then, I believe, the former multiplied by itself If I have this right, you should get 75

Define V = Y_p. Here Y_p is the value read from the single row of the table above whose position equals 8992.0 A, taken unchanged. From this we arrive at 8.33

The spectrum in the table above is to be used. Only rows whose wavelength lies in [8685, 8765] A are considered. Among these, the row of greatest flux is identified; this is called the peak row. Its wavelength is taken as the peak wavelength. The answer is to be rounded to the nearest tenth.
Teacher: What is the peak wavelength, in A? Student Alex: 8706.0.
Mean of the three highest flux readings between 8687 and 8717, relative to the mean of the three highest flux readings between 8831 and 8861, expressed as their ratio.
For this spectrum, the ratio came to 1.05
